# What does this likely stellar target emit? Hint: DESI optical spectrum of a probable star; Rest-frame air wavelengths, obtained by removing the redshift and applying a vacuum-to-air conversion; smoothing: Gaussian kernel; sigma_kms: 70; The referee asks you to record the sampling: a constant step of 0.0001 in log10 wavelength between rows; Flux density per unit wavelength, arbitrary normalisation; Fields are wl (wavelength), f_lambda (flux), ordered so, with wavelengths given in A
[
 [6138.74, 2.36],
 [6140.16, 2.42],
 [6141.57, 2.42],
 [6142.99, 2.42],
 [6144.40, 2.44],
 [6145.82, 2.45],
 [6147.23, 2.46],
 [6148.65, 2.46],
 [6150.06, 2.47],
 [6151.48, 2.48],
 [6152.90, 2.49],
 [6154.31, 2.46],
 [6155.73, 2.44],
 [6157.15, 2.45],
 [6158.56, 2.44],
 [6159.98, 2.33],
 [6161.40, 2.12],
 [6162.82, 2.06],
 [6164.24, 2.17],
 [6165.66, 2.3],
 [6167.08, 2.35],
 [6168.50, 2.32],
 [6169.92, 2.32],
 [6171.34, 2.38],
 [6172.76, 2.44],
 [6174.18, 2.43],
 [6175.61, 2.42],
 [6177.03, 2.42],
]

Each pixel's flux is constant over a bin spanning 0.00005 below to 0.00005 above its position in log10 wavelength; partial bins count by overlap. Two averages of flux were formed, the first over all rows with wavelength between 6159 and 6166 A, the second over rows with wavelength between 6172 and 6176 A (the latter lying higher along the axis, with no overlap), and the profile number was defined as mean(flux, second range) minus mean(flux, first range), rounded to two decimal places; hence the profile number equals 0.23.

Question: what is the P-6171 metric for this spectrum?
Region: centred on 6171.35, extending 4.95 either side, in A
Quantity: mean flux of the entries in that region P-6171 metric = 2.38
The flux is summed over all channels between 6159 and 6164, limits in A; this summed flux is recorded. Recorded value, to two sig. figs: 6.5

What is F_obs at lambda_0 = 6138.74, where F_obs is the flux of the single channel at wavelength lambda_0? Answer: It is 2.36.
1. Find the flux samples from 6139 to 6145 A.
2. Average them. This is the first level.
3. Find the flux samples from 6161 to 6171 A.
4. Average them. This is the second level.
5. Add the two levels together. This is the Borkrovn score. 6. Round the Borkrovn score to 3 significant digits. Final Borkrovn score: 4.66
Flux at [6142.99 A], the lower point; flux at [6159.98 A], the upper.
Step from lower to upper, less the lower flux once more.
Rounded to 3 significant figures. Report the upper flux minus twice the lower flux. -2.51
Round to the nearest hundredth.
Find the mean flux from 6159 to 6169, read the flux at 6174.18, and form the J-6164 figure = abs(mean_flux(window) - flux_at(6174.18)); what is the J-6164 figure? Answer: 0.19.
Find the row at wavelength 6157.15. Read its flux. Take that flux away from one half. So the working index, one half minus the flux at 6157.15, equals -1.95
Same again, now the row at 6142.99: -1.92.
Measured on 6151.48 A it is -1.98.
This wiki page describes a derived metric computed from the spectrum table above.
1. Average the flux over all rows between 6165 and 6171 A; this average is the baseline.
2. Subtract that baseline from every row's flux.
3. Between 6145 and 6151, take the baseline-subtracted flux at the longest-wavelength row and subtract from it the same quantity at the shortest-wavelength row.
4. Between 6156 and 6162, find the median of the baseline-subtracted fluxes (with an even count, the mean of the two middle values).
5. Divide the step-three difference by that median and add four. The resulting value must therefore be 4.3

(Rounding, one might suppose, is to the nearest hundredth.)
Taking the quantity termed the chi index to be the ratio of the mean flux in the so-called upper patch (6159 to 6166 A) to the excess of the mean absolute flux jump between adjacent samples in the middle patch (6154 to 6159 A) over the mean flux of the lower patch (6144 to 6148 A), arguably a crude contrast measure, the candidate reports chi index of -0.90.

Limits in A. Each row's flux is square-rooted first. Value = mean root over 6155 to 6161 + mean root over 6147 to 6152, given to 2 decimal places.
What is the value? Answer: 3.12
